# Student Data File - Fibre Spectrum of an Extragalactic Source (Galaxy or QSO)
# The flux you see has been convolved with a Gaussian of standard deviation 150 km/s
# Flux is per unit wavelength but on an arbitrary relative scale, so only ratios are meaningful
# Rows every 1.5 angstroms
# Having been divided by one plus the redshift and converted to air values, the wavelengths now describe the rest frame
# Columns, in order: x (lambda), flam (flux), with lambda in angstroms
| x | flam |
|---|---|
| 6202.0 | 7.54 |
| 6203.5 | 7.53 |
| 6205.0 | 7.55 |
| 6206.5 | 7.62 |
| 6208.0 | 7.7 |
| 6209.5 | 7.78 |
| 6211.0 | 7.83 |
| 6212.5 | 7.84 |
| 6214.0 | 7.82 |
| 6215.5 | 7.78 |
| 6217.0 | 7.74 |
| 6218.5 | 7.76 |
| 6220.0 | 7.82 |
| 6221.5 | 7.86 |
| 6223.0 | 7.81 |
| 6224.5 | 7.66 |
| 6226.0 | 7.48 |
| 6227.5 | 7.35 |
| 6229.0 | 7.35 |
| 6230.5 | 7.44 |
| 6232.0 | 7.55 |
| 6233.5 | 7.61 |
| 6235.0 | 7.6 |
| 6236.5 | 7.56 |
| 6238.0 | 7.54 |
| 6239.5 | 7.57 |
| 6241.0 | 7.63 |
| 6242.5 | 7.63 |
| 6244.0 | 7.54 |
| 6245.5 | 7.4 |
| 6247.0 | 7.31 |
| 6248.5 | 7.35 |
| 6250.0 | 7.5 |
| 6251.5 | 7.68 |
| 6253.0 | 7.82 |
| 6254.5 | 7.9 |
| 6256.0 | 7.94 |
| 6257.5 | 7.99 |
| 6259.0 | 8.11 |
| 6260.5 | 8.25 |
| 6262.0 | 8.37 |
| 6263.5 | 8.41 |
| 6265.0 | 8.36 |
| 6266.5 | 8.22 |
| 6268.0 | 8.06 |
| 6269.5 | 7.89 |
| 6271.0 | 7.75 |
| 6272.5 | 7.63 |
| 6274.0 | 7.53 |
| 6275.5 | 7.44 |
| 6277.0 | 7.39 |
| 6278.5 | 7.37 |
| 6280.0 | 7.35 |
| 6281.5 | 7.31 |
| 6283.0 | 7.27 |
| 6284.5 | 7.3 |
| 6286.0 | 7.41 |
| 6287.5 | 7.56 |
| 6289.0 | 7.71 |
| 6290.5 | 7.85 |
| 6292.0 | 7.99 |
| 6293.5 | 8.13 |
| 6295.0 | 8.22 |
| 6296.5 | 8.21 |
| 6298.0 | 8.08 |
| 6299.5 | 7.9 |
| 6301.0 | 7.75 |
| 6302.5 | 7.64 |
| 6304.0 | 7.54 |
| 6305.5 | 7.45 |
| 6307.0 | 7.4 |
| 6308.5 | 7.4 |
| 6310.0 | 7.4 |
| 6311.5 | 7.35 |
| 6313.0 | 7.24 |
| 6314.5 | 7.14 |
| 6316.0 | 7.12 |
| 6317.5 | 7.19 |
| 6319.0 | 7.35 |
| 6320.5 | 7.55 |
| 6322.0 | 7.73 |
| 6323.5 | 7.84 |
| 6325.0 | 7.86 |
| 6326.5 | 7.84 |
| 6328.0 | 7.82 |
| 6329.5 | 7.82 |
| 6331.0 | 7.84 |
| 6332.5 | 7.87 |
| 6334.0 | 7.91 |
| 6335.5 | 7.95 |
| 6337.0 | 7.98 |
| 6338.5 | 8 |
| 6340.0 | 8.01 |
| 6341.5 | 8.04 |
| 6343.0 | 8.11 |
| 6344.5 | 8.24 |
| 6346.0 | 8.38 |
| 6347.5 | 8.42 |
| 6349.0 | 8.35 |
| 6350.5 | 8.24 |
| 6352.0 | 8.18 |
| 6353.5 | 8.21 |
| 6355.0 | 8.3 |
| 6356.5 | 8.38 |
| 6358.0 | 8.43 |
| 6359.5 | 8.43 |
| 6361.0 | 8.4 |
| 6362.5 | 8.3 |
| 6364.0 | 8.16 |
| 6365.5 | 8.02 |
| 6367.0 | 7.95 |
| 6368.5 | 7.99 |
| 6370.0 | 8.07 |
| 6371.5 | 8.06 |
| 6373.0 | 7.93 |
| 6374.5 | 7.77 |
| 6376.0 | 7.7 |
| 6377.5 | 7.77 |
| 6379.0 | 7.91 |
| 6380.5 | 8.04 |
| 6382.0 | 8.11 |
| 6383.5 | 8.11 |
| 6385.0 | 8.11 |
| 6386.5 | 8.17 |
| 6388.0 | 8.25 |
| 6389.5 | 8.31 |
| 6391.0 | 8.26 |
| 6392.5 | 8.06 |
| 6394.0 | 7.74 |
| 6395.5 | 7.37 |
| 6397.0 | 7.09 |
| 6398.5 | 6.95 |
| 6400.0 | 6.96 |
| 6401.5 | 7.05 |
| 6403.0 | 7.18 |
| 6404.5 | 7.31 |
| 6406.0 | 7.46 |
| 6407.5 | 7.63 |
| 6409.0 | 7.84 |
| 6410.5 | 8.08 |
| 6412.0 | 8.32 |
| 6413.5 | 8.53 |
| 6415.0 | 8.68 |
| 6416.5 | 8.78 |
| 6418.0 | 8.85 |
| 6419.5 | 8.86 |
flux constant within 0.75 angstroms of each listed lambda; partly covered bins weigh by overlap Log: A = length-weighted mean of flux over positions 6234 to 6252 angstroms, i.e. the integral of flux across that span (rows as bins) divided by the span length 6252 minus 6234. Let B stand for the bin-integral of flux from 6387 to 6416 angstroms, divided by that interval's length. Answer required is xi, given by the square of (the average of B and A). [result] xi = 58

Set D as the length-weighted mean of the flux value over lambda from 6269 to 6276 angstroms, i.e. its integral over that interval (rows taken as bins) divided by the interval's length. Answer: 7.6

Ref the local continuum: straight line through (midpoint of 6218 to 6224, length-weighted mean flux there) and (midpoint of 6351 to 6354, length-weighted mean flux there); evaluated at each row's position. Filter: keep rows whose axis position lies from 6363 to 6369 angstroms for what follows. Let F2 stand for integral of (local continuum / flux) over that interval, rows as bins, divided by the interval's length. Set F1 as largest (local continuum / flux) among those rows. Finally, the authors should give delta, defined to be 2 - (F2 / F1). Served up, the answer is 1.01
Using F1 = 1.04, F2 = 1.02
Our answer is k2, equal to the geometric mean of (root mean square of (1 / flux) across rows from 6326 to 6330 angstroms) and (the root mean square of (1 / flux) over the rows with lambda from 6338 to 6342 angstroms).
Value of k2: 0.126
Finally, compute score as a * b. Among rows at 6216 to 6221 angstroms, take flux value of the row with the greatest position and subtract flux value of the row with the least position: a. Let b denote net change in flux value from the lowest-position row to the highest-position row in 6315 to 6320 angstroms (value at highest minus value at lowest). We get 0.018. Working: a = 0.08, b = 0.23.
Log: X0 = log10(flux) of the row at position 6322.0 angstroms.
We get 0.888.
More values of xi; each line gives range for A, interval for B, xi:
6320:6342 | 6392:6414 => 60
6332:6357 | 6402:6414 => 63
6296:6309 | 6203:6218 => 59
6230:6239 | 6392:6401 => 55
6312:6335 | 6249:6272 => 61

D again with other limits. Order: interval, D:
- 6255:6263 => 8.1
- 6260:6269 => 8.3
